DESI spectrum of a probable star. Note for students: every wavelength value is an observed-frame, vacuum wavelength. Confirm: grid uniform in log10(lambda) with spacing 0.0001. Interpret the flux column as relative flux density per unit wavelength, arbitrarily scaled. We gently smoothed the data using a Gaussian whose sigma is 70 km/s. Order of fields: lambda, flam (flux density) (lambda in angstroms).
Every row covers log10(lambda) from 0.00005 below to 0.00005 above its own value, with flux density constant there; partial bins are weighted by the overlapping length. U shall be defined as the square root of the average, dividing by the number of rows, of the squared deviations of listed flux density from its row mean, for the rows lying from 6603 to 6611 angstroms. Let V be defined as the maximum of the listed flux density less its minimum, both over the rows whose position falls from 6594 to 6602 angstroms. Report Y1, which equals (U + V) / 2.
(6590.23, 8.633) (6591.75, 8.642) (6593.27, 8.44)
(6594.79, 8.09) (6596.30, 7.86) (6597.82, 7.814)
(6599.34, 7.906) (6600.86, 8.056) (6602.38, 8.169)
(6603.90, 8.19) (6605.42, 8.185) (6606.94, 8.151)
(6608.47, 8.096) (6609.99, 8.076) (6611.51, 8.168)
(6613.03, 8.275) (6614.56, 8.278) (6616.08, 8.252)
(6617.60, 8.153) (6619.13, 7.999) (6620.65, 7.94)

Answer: 0.16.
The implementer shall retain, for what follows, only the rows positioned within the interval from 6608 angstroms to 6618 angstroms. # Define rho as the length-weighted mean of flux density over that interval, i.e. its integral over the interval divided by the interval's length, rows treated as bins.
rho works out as 8.19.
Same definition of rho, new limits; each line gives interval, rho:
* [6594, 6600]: 7.93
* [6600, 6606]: 8.15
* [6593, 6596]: 8.19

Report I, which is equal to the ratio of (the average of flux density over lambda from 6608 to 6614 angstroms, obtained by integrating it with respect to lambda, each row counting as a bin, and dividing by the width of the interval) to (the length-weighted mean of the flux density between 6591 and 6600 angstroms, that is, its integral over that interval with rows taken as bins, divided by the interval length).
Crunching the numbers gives 1.00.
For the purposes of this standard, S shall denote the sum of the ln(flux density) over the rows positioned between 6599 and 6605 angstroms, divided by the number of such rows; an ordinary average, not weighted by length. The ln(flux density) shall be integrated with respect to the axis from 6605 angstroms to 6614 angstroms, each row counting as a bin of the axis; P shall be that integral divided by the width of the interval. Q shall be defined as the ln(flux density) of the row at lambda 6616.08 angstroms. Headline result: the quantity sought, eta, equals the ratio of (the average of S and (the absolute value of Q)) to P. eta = 1.00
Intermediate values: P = 2.10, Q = 2.11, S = 2.09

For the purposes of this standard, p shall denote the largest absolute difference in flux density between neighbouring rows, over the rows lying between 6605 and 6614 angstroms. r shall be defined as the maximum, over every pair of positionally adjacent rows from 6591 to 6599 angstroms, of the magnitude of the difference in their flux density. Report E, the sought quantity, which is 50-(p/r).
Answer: 49.7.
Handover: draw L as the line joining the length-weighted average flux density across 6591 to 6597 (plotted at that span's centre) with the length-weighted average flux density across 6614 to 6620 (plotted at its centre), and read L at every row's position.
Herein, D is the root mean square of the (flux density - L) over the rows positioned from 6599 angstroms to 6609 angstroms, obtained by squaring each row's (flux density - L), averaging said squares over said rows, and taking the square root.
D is 0.16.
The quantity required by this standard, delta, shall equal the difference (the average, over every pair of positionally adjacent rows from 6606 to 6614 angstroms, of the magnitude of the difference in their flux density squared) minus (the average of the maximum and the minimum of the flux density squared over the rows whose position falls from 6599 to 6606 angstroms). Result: -63.7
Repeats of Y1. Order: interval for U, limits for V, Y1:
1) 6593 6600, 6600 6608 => 0.18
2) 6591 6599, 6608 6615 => 0.26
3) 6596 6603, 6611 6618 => 0.13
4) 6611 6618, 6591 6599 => 0.44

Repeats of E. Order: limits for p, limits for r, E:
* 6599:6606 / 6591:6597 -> 49.6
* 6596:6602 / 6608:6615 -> 48.6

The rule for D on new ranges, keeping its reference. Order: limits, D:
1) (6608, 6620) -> 0.10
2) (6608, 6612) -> 0.10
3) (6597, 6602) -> 0.34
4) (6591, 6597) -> 0.30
